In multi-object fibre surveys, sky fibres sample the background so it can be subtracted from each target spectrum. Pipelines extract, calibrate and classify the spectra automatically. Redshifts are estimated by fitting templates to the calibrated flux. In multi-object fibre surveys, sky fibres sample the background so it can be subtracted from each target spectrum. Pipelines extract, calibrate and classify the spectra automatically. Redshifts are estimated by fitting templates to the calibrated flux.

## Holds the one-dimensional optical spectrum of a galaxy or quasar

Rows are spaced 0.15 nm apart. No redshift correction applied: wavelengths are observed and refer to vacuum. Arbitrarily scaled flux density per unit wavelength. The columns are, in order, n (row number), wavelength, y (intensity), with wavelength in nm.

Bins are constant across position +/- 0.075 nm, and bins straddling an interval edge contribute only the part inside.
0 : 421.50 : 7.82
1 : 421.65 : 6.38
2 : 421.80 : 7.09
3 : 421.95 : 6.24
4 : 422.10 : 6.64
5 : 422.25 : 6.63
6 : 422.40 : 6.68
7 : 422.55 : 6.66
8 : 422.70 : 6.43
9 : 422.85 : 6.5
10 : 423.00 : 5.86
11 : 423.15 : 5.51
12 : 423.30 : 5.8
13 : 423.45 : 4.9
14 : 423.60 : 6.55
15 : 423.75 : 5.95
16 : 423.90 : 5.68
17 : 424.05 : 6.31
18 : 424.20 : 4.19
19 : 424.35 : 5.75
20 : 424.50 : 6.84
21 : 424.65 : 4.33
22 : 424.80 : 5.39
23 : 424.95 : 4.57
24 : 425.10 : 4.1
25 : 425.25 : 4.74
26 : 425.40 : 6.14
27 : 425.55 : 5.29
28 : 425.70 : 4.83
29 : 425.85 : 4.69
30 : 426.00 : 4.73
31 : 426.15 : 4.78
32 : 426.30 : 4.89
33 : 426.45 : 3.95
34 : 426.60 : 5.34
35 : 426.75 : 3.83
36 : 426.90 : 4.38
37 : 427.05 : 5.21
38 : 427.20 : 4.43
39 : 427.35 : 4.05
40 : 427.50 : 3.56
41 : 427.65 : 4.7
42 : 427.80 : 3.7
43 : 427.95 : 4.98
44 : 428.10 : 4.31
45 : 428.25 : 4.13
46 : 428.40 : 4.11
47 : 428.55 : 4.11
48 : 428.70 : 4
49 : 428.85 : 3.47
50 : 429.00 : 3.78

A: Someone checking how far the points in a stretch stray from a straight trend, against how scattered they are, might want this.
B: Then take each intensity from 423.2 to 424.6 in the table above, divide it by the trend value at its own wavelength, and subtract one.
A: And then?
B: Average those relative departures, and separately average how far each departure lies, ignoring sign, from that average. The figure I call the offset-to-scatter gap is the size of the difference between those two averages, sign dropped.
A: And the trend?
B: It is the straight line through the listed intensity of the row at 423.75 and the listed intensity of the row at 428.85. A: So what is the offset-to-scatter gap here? 0.13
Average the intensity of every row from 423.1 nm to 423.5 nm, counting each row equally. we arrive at 5.4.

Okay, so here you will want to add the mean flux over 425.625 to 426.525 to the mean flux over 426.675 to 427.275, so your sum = 9.1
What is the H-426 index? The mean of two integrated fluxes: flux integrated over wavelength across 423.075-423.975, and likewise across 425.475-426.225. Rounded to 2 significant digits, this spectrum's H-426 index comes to 4.4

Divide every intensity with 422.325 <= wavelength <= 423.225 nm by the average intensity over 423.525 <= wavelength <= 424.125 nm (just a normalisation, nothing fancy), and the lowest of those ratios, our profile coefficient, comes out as 0.90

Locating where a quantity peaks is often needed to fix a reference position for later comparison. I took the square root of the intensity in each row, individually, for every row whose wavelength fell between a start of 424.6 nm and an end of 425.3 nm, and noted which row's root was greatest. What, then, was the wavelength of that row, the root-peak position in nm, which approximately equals 424.80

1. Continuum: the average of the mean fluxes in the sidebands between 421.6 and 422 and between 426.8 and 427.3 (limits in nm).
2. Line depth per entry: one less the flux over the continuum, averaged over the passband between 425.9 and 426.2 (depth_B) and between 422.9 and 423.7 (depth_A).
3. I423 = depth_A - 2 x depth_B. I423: -0.33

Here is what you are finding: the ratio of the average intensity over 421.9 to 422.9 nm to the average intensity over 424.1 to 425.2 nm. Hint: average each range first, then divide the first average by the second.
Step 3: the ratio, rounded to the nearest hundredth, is 1.30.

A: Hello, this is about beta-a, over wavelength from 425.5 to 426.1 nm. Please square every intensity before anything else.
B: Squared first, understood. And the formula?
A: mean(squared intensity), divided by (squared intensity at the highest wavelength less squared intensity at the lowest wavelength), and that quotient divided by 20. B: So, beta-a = -0.21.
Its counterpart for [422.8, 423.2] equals -0.15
